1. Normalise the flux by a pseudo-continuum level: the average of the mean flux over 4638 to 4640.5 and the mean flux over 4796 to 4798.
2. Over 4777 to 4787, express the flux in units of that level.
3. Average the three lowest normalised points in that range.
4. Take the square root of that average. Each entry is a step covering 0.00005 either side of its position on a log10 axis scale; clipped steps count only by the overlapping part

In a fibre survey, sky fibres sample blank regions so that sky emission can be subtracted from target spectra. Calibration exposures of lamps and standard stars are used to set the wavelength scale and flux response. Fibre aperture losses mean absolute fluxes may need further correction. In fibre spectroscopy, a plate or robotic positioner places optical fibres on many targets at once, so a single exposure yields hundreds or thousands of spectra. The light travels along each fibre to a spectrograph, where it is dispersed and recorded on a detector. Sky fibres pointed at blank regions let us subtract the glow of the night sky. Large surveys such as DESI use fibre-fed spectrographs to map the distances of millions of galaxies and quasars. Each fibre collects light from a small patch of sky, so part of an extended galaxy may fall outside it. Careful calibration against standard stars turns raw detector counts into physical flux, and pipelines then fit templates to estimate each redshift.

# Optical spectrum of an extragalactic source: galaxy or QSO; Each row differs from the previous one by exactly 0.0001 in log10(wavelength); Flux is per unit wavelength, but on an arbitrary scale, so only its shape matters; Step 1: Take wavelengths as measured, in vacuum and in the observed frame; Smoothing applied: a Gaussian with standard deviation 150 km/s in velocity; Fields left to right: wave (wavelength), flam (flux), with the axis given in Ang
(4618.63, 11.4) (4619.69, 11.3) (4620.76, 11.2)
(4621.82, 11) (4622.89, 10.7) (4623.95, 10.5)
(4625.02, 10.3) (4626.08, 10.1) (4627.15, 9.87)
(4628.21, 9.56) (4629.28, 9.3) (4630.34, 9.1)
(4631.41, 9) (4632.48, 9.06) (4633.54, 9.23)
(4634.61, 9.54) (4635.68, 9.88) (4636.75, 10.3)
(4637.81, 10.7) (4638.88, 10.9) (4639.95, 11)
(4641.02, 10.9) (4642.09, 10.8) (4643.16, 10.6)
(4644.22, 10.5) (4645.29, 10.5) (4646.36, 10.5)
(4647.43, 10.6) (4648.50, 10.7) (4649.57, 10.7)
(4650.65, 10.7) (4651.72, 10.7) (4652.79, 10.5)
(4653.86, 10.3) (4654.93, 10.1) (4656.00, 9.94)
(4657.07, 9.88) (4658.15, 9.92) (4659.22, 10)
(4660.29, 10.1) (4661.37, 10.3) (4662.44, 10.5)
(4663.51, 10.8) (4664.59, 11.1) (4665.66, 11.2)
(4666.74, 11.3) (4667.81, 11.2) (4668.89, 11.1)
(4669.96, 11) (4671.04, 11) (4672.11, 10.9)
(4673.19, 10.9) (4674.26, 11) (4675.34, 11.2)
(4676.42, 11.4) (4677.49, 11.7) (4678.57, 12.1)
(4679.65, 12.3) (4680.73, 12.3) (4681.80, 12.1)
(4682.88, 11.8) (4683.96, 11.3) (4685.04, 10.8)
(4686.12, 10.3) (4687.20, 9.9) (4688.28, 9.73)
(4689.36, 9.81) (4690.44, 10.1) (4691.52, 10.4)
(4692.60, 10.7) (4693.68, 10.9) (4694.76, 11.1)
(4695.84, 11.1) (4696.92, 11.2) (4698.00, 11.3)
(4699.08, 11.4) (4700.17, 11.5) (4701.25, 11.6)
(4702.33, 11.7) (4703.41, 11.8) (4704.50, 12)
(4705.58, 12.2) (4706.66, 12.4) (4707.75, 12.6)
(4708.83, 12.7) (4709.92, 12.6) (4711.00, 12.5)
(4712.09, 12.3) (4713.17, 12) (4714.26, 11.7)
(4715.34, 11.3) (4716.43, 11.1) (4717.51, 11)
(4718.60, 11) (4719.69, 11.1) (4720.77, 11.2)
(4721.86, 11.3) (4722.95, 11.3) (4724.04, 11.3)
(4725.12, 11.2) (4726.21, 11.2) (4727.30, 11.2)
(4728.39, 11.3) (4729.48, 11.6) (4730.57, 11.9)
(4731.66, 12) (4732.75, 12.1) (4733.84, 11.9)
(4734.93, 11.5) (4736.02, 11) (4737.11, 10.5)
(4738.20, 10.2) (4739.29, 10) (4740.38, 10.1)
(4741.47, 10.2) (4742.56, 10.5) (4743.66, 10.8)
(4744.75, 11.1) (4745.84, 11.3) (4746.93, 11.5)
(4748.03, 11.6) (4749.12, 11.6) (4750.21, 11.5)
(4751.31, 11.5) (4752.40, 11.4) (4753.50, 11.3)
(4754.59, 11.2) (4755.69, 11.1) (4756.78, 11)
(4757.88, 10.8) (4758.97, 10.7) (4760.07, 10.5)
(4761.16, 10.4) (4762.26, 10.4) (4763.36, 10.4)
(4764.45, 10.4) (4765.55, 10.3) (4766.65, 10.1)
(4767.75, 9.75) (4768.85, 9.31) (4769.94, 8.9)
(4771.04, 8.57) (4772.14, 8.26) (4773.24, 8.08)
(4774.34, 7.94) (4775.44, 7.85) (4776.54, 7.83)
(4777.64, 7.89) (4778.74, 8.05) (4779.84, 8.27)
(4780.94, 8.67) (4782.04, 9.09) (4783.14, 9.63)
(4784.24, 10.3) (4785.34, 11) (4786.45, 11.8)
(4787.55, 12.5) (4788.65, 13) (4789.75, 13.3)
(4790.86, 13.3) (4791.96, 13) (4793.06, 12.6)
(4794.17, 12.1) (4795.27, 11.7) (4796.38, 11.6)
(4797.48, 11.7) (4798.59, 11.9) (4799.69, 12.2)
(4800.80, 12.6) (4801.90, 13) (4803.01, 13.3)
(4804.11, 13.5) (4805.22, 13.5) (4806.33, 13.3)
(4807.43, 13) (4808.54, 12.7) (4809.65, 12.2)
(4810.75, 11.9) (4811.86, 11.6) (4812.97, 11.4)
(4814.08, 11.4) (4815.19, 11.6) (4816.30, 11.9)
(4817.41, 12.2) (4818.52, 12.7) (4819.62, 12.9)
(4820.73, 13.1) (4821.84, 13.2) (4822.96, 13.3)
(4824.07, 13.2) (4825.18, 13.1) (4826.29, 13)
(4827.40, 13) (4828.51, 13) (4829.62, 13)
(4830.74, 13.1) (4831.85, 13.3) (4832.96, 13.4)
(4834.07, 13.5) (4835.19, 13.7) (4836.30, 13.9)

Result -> 0.85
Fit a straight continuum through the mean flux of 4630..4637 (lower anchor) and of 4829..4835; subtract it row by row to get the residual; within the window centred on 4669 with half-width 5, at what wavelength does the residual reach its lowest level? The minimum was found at 4673.19 Ang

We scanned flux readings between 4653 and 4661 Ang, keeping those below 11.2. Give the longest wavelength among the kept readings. 4660.29 Ang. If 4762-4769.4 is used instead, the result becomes 4768.85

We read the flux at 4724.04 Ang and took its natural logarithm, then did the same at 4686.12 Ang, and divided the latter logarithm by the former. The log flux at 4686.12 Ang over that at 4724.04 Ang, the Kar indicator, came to 0.96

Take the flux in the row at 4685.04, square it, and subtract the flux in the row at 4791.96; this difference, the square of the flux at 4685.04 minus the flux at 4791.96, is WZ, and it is 104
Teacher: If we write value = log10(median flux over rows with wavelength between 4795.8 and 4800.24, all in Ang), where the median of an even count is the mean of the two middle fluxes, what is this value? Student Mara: 1.07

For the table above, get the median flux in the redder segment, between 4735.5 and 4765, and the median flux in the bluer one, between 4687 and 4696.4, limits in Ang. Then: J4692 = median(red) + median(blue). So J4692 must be 21.2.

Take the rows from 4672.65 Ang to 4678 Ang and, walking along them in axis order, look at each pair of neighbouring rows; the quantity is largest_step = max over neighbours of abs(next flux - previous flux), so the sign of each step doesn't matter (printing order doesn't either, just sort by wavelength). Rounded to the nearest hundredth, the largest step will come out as 0.30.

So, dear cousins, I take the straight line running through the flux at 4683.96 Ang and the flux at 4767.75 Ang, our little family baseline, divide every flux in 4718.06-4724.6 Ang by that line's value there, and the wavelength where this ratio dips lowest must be 4718.60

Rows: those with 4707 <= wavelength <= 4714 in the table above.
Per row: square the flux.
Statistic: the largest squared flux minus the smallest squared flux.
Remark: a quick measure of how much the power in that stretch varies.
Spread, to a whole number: 17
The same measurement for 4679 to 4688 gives 53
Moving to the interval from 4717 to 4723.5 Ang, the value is 7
